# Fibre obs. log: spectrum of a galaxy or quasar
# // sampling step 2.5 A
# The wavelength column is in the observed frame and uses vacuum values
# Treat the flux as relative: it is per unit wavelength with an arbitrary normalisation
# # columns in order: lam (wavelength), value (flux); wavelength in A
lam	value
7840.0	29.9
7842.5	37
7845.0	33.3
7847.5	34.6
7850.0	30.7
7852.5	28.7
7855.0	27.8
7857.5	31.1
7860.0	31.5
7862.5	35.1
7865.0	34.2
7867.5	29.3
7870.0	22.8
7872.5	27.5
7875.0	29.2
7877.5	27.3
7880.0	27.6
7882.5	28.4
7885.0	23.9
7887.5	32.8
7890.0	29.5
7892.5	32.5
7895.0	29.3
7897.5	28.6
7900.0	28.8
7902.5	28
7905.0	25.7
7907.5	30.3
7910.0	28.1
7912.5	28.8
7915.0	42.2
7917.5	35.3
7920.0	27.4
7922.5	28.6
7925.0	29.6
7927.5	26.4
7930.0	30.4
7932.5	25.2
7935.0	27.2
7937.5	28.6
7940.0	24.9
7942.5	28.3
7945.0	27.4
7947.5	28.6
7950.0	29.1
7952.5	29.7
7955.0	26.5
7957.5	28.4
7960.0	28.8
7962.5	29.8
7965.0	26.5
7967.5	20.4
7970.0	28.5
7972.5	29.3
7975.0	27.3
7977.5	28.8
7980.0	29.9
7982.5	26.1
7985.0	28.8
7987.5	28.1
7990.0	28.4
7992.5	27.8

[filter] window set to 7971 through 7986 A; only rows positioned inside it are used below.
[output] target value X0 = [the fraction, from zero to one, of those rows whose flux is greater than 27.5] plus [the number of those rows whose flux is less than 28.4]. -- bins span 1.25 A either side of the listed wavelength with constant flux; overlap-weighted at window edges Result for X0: 3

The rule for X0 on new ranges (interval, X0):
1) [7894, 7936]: 8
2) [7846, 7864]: 2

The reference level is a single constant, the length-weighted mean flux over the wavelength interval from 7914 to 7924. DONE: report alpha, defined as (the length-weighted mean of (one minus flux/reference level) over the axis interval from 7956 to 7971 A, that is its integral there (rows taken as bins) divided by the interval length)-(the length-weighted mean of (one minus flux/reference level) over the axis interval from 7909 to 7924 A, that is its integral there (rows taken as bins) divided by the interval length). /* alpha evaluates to 0.14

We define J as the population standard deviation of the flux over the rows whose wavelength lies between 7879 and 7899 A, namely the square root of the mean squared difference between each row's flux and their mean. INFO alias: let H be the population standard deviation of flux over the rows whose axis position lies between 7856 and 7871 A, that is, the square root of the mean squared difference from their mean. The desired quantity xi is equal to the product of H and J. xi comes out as 11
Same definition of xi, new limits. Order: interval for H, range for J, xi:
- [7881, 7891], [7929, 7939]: 6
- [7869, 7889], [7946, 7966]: 3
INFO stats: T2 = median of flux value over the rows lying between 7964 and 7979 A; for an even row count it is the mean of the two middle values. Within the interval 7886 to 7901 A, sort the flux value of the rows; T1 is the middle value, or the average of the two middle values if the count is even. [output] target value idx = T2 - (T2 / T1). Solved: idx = 27.0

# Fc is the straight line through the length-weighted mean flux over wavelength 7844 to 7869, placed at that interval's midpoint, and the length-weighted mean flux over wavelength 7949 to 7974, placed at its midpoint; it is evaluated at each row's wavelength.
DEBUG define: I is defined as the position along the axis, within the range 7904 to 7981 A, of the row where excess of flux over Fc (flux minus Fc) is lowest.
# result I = 7967.5 A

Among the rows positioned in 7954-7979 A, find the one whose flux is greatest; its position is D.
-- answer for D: 7962.5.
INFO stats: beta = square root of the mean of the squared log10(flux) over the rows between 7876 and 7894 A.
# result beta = 1.46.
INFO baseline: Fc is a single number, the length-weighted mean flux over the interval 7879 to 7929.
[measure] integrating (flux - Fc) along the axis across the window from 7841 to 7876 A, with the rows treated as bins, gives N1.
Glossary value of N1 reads 46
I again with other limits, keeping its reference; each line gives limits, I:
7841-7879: 7870.0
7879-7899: 7885.0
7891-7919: 7905.0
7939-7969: 7967.5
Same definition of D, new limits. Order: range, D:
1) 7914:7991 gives 7915.0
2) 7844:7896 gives 7862.5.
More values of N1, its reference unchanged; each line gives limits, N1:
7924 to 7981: -103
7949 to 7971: -46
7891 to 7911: -13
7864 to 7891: -34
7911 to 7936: 13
